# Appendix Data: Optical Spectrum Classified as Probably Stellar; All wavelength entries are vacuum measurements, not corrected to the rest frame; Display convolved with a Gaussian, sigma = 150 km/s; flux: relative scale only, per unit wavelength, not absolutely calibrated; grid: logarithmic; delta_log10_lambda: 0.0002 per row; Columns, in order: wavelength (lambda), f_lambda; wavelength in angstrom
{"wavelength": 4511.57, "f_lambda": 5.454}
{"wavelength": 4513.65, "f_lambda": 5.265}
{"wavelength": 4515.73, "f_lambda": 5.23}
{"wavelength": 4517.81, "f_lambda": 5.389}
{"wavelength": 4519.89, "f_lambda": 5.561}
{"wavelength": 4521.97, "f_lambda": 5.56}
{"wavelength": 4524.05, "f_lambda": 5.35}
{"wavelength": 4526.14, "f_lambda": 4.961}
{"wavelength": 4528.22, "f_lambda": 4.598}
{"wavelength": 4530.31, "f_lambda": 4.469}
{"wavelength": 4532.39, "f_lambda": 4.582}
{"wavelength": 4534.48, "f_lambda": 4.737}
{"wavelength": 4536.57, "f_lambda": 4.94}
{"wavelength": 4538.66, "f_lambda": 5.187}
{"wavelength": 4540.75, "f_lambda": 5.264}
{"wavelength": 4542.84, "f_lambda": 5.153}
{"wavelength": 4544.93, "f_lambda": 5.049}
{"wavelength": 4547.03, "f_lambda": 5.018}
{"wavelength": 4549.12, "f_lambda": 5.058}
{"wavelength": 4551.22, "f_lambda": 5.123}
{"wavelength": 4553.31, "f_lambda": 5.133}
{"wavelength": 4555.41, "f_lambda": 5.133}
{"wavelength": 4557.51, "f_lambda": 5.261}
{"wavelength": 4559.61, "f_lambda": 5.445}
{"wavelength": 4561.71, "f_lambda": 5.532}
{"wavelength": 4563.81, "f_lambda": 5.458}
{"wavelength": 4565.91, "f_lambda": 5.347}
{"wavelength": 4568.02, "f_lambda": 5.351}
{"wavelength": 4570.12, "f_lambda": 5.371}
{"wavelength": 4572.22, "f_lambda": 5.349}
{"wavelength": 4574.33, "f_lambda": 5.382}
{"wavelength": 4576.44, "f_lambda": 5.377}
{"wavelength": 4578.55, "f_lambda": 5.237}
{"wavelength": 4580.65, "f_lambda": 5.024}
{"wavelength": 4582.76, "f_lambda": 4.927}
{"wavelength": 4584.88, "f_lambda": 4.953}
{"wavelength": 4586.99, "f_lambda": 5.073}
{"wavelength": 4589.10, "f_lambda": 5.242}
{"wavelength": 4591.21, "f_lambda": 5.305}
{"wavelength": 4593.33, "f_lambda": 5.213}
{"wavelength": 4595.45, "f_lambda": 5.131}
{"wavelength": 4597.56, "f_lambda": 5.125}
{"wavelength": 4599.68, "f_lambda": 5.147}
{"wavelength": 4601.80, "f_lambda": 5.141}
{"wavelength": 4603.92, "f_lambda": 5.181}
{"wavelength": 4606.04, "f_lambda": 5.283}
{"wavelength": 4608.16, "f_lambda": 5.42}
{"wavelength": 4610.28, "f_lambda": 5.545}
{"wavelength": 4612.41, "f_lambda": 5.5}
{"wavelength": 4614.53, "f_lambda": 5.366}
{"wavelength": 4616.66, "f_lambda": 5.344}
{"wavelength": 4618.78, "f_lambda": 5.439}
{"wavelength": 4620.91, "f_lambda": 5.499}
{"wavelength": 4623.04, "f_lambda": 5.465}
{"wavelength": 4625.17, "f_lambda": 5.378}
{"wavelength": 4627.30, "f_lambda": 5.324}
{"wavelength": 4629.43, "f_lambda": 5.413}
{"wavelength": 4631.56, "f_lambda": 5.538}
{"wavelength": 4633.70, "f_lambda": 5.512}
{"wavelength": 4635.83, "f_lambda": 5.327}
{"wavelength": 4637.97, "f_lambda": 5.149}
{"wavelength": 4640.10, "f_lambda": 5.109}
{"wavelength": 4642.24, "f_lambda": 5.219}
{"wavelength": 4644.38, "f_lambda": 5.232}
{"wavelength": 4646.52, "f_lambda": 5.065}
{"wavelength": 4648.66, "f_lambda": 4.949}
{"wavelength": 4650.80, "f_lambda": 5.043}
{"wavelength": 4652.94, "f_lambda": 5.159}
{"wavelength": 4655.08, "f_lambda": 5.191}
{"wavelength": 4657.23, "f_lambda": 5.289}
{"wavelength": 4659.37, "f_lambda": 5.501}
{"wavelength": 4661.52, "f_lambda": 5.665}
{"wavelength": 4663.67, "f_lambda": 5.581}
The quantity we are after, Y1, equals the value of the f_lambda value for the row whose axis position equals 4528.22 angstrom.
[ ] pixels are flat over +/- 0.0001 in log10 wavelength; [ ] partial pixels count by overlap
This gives 4.598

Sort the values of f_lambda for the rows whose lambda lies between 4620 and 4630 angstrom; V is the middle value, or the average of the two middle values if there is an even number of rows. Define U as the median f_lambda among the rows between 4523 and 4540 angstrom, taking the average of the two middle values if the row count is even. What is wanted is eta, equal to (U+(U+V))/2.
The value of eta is 7.5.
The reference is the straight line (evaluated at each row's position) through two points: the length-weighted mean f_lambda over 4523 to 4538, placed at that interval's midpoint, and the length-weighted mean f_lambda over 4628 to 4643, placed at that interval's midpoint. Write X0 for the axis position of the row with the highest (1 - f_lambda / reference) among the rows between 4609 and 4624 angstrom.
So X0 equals 4616.66 angstrom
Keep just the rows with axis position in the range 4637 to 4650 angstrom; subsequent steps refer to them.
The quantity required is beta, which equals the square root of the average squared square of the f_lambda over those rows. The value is 26.2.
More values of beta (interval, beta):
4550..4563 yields 27.9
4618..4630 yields 29.4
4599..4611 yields 28.0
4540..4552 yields 26.1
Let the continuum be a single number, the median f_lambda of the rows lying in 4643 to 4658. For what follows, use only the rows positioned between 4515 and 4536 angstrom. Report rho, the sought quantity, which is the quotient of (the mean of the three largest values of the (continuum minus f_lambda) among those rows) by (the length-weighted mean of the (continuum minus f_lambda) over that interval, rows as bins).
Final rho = 5.0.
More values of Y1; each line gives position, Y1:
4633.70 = 5.512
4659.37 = 5.501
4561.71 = 5.532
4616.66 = 5.344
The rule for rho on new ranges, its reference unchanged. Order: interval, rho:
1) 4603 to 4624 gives 0.4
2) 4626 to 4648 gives -0.4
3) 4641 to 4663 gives -1.8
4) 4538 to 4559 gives 7.5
